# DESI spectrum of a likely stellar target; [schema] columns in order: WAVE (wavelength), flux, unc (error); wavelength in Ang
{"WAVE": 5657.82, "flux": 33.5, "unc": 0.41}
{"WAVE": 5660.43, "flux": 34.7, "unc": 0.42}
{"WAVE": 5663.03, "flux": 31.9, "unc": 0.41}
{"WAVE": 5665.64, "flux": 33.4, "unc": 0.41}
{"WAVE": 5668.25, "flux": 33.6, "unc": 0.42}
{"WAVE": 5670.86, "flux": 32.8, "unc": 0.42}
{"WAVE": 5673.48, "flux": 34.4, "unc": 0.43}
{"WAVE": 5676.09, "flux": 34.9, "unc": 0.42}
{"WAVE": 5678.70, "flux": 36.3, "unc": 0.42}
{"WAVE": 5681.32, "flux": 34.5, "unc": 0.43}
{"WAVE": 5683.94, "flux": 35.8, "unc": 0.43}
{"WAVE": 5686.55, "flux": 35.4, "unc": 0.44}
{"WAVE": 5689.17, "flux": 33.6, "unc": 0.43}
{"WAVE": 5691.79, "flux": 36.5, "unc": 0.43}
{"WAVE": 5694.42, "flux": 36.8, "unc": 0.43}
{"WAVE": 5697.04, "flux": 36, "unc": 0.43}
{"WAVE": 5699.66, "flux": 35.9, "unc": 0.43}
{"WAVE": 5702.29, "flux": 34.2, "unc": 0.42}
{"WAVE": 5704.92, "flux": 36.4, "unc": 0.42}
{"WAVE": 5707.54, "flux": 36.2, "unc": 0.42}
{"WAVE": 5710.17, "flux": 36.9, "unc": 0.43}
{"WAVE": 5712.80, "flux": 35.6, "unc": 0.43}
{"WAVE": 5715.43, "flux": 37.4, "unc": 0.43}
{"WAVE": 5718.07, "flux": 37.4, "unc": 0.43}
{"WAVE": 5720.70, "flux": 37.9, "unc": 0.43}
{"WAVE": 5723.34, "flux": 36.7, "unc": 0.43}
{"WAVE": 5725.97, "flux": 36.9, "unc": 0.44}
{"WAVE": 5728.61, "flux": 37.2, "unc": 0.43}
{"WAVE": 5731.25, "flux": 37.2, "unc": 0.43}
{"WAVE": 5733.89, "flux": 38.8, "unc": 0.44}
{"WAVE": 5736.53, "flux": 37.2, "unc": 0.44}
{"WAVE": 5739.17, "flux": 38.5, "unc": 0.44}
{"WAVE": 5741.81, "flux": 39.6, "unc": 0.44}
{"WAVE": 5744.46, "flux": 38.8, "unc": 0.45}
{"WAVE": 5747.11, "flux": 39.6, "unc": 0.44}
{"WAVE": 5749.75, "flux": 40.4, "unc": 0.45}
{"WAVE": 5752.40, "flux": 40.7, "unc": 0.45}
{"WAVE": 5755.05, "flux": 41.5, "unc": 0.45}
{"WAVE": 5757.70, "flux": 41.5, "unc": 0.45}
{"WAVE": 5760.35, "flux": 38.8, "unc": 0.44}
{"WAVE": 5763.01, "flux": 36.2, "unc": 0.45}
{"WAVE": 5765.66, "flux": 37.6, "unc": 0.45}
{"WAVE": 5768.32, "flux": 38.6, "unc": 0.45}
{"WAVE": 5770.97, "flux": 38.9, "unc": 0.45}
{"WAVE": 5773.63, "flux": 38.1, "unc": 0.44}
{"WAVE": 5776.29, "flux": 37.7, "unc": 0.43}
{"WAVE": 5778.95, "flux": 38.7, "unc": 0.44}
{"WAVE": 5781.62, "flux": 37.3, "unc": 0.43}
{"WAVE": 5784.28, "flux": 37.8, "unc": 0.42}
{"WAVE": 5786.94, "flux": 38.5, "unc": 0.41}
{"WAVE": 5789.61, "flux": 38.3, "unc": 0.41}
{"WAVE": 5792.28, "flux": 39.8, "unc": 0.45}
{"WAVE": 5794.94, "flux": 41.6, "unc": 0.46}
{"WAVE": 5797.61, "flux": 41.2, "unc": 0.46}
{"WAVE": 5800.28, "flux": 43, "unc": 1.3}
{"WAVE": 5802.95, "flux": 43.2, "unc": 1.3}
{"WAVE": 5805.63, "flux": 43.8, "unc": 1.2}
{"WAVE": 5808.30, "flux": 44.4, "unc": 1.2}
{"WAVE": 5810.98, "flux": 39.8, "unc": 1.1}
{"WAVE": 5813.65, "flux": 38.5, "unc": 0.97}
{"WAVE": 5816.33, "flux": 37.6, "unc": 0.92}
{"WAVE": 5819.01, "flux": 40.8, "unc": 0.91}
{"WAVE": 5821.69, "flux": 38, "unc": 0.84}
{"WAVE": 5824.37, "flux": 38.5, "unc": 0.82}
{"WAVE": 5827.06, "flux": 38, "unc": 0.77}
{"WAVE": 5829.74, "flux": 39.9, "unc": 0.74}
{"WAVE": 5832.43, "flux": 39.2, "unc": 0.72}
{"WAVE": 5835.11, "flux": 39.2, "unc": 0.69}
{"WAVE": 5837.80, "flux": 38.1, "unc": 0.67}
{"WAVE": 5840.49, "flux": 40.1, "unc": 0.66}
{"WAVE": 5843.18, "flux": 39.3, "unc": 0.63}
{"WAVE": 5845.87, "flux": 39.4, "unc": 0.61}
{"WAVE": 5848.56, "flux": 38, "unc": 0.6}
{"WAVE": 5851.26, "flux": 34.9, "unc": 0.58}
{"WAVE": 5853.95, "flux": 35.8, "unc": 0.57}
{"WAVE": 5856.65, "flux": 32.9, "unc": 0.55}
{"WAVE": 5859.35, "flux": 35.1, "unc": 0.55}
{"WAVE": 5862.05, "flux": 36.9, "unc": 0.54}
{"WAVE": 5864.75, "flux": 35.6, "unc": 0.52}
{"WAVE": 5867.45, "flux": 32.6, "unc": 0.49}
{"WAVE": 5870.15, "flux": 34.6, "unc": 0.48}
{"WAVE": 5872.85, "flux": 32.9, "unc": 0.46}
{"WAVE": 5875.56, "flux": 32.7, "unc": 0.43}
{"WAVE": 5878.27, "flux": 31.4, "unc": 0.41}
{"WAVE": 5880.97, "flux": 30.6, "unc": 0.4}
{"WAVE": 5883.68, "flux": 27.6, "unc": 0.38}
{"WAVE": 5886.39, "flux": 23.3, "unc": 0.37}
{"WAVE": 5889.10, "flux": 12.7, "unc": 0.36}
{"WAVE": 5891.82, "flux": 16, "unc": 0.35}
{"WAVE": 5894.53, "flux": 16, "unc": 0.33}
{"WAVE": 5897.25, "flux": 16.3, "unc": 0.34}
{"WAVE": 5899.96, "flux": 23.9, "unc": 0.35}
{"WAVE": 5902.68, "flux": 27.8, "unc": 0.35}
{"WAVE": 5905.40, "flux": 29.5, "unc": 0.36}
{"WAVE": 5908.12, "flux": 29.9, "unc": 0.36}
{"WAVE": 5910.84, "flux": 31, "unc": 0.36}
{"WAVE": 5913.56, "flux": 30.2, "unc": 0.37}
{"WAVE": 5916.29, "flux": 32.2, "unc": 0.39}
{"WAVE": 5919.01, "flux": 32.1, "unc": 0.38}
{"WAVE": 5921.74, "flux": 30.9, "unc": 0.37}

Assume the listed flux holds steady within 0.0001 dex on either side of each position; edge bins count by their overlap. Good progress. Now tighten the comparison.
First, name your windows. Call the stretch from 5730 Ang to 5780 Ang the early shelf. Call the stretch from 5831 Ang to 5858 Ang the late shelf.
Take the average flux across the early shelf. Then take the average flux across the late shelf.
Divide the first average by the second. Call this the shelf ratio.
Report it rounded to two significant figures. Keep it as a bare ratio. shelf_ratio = 1.0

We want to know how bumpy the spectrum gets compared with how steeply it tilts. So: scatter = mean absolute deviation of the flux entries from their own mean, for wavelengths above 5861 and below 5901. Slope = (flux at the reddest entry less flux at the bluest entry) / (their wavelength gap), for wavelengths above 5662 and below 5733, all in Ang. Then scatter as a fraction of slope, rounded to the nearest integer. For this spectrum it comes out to 91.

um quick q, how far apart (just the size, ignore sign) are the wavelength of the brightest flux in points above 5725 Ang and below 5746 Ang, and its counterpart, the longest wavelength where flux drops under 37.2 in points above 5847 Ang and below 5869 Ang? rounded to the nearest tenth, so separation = 125.6 Ang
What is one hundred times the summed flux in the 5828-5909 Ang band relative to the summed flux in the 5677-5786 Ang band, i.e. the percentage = 61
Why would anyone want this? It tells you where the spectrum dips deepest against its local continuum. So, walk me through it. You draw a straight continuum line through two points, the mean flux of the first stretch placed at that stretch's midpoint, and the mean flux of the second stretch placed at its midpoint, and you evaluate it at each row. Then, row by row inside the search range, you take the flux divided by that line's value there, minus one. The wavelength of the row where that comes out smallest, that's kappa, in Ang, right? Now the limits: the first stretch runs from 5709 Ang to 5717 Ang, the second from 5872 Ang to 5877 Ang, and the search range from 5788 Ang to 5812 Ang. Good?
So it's 5789.61 Ang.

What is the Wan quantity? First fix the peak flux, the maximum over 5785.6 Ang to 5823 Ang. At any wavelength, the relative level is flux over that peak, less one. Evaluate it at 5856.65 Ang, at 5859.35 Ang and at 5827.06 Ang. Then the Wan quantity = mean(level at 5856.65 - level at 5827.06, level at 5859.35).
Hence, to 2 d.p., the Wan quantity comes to -0.16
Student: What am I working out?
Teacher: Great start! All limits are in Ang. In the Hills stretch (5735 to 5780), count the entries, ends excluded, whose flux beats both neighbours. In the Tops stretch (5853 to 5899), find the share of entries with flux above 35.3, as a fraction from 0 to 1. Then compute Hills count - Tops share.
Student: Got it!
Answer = 1.8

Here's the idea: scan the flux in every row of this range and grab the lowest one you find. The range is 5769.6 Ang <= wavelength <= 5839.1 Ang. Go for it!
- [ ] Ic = 37.3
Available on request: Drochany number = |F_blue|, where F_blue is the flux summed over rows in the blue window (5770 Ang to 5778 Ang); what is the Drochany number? 115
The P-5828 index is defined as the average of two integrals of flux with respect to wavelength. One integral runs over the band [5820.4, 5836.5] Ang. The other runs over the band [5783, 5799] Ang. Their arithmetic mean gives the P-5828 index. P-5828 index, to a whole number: 629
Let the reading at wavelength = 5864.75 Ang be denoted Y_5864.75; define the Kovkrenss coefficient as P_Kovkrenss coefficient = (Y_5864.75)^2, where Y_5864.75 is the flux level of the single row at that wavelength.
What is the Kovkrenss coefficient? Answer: 1267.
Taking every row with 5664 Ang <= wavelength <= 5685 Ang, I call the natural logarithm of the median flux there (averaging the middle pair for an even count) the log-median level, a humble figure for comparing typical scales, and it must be 3.54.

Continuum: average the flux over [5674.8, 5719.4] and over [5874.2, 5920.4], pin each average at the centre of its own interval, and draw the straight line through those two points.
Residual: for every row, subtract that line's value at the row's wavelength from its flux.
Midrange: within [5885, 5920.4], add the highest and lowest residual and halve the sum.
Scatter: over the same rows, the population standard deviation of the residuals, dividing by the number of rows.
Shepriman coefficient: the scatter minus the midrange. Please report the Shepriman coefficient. 11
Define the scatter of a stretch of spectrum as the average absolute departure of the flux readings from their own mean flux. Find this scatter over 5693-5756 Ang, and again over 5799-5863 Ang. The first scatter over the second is 0.68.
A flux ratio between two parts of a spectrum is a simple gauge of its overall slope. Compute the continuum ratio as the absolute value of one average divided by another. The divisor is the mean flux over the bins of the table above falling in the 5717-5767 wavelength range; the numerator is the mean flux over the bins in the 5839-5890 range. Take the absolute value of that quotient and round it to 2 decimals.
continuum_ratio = 0.86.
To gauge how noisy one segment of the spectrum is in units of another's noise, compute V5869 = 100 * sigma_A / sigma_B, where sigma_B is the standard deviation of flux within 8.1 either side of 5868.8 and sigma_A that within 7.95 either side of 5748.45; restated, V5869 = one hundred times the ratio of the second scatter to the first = 54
